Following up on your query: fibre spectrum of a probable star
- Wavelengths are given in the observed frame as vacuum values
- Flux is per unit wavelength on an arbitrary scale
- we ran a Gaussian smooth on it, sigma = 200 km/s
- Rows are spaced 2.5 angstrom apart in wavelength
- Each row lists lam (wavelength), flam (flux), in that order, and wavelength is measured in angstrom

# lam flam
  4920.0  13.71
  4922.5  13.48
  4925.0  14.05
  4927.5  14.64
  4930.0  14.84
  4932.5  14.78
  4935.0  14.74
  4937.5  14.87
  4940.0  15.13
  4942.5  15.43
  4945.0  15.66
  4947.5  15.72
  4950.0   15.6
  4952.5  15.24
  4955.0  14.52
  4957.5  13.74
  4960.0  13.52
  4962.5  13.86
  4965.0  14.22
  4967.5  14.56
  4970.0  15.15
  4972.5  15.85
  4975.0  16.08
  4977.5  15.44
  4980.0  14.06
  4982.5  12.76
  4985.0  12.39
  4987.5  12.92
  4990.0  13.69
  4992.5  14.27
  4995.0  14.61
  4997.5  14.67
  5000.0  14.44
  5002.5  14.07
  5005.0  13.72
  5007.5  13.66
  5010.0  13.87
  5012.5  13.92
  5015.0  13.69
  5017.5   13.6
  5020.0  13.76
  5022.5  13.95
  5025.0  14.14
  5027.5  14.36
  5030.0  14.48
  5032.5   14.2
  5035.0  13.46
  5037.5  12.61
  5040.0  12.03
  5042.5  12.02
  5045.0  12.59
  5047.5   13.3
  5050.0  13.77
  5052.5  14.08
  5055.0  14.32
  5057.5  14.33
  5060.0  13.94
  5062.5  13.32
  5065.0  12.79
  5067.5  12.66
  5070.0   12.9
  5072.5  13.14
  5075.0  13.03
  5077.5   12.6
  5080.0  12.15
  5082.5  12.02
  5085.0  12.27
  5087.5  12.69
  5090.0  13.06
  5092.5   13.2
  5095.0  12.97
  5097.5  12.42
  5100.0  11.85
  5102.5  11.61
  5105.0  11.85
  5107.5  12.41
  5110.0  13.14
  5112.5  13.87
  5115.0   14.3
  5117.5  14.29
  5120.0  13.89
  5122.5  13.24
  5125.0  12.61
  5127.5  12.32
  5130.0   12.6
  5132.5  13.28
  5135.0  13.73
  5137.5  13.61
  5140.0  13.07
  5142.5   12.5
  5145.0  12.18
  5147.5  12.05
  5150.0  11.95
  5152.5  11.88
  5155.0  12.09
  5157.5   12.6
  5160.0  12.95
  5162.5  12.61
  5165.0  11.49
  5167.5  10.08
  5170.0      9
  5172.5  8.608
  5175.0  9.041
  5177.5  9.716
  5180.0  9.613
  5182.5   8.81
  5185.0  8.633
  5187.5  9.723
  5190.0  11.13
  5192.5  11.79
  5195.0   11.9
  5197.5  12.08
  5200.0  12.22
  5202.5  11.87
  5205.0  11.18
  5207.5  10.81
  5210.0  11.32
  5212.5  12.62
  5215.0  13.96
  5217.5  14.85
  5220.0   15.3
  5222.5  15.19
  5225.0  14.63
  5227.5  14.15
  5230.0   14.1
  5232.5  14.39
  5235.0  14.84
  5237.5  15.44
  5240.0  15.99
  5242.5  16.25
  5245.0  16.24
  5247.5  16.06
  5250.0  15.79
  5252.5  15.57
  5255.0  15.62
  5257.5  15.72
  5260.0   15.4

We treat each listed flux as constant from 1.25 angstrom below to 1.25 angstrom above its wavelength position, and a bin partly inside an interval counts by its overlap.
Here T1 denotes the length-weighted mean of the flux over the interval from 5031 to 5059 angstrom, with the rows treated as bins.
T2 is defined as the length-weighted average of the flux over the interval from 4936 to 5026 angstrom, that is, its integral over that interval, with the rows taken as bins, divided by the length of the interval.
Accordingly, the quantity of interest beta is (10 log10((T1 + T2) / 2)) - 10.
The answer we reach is 1.4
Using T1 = 13.4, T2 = 14.4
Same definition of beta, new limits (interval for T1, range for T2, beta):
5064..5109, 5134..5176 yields 0.8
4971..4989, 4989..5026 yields 1.5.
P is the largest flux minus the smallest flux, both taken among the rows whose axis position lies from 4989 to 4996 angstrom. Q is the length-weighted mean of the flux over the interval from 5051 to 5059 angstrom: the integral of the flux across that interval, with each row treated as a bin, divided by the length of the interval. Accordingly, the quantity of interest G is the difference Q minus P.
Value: 13.3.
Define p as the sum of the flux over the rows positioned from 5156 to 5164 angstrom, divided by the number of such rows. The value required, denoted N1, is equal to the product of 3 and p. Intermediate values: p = 12.7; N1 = 38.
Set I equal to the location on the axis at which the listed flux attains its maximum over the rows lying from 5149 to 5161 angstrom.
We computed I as 5160.0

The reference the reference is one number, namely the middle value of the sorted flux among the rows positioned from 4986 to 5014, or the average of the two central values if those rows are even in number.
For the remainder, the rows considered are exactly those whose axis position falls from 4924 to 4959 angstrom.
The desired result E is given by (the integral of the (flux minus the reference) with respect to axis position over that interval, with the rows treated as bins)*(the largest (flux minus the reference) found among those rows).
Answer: 63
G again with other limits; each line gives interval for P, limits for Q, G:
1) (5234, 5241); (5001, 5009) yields 12.7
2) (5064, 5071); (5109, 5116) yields 13.5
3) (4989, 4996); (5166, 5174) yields 8.4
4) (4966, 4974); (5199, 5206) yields 10.5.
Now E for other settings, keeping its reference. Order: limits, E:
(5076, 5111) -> 37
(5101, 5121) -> -6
